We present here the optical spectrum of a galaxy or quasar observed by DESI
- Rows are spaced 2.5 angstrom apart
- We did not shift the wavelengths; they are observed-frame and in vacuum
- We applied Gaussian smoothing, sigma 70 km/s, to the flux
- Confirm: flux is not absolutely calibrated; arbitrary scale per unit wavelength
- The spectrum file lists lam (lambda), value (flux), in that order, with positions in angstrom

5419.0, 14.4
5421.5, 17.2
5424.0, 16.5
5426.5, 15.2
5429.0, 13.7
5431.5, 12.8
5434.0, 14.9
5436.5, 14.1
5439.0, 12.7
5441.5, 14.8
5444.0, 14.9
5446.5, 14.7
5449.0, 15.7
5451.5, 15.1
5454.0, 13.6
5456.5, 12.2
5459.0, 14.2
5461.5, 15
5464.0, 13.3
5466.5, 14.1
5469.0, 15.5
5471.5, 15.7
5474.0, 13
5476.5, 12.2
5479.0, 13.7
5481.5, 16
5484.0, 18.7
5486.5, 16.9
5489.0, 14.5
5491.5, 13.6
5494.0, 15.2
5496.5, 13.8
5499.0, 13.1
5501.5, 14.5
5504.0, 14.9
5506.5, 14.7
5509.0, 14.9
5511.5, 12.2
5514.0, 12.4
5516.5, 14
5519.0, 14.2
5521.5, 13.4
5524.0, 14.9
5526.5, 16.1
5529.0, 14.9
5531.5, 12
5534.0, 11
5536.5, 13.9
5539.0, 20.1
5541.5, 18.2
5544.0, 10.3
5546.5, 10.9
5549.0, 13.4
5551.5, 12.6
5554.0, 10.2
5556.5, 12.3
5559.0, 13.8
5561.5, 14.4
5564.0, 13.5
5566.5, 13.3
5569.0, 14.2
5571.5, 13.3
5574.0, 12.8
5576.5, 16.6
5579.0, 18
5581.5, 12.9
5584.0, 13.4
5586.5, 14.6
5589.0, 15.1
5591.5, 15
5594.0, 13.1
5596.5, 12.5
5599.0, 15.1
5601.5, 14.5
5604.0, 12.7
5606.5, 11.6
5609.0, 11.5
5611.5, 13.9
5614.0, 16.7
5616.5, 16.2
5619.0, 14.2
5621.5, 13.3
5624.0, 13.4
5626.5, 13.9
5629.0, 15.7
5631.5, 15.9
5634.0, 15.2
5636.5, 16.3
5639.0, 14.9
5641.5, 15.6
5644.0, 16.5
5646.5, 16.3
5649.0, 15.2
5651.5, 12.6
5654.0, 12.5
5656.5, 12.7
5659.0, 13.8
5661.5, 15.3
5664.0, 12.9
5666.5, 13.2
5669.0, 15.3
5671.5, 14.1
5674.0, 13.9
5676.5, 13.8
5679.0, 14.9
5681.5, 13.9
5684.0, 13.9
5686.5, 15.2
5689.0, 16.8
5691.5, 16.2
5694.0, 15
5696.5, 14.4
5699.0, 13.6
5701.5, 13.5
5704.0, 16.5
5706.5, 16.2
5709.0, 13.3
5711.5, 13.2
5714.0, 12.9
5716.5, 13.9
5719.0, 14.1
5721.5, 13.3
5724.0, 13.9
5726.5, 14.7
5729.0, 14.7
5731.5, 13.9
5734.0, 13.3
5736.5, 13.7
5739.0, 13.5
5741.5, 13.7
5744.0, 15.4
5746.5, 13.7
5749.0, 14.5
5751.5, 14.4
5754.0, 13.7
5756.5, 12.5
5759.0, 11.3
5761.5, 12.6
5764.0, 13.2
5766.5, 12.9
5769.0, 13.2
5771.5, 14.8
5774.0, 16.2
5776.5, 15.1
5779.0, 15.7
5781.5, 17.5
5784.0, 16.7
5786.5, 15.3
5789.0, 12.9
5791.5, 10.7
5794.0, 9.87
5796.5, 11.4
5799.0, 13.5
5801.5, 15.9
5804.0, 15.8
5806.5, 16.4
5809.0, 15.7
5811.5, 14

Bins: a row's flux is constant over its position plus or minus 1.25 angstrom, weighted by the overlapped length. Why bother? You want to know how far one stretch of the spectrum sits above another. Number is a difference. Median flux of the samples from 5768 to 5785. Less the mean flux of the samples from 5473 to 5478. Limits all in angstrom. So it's 3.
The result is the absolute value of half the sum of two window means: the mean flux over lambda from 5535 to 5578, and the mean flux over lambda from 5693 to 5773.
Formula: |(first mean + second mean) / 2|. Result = 13.8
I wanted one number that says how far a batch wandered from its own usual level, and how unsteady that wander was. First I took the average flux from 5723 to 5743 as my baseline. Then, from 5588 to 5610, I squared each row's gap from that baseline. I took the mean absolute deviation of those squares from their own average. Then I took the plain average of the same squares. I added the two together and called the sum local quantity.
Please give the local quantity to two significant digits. 3.7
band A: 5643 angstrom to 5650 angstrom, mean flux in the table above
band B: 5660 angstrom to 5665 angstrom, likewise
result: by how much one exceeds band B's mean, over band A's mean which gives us -0.82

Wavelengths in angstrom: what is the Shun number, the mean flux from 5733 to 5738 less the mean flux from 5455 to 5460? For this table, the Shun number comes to 0.3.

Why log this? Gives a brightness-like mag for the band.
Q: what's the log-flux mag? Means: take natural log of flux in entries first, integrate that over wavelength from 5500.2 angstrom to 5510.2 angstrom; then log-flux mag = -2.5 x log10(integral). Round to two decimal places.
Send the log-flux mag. -3.57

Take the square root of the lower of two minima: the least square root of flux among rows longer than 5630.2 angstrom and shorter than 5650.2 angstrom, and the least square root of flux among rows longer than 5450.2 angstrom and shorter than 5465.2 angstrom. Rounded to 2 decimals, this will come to 1.87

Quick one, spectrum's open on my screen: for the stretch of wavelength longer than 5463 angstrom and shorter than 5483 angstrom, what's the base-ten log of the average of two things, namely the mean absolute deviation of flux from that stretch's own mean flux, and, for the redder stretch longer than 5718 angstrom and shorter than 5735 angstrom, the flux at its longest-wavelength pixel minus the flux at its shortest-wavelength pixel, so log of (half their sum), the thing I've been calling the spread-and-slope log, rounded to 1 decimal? -0.7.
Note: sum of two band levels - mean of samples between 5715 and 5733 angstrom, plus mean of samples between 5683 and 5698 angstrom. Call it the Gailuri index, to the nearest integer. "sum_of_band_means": 29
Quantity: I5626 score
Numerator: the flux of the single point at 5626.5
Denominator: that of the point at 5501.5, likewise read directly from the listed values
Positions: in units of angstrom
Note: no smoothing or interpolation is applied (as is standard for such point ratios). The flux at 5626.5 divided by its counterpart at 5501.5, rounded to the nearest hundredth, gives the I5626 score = 0.96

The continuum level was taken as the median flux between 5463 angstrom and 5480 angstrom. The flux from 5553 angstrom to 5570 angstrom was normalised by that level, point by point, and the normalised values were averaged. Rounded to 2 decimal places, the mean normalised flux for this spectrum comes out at 0.96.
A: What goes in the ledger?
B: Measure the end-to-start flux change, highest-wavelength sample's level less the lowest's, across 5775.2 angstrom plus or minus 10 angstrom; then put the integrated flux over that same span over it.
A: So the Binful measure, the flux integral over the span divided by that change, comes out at 80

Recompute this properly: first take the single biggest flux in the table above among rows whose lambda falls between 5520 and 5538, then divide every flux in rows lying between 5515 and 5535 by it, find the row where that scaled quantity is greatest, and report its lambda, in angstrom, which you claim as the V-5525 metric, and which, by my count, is 5526.5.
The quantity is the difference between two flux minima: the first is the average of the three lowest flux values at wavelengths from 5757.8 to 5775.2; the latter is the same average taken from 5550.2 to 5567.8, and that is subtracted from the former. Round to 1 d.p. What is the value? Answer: 0.6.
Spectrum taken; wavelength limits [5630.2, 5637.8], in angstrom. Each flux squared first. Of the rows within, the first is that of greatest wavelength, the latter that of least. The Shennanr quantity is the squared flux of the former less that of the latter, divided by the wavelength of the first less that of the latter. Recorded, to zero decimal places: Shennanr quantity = 3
